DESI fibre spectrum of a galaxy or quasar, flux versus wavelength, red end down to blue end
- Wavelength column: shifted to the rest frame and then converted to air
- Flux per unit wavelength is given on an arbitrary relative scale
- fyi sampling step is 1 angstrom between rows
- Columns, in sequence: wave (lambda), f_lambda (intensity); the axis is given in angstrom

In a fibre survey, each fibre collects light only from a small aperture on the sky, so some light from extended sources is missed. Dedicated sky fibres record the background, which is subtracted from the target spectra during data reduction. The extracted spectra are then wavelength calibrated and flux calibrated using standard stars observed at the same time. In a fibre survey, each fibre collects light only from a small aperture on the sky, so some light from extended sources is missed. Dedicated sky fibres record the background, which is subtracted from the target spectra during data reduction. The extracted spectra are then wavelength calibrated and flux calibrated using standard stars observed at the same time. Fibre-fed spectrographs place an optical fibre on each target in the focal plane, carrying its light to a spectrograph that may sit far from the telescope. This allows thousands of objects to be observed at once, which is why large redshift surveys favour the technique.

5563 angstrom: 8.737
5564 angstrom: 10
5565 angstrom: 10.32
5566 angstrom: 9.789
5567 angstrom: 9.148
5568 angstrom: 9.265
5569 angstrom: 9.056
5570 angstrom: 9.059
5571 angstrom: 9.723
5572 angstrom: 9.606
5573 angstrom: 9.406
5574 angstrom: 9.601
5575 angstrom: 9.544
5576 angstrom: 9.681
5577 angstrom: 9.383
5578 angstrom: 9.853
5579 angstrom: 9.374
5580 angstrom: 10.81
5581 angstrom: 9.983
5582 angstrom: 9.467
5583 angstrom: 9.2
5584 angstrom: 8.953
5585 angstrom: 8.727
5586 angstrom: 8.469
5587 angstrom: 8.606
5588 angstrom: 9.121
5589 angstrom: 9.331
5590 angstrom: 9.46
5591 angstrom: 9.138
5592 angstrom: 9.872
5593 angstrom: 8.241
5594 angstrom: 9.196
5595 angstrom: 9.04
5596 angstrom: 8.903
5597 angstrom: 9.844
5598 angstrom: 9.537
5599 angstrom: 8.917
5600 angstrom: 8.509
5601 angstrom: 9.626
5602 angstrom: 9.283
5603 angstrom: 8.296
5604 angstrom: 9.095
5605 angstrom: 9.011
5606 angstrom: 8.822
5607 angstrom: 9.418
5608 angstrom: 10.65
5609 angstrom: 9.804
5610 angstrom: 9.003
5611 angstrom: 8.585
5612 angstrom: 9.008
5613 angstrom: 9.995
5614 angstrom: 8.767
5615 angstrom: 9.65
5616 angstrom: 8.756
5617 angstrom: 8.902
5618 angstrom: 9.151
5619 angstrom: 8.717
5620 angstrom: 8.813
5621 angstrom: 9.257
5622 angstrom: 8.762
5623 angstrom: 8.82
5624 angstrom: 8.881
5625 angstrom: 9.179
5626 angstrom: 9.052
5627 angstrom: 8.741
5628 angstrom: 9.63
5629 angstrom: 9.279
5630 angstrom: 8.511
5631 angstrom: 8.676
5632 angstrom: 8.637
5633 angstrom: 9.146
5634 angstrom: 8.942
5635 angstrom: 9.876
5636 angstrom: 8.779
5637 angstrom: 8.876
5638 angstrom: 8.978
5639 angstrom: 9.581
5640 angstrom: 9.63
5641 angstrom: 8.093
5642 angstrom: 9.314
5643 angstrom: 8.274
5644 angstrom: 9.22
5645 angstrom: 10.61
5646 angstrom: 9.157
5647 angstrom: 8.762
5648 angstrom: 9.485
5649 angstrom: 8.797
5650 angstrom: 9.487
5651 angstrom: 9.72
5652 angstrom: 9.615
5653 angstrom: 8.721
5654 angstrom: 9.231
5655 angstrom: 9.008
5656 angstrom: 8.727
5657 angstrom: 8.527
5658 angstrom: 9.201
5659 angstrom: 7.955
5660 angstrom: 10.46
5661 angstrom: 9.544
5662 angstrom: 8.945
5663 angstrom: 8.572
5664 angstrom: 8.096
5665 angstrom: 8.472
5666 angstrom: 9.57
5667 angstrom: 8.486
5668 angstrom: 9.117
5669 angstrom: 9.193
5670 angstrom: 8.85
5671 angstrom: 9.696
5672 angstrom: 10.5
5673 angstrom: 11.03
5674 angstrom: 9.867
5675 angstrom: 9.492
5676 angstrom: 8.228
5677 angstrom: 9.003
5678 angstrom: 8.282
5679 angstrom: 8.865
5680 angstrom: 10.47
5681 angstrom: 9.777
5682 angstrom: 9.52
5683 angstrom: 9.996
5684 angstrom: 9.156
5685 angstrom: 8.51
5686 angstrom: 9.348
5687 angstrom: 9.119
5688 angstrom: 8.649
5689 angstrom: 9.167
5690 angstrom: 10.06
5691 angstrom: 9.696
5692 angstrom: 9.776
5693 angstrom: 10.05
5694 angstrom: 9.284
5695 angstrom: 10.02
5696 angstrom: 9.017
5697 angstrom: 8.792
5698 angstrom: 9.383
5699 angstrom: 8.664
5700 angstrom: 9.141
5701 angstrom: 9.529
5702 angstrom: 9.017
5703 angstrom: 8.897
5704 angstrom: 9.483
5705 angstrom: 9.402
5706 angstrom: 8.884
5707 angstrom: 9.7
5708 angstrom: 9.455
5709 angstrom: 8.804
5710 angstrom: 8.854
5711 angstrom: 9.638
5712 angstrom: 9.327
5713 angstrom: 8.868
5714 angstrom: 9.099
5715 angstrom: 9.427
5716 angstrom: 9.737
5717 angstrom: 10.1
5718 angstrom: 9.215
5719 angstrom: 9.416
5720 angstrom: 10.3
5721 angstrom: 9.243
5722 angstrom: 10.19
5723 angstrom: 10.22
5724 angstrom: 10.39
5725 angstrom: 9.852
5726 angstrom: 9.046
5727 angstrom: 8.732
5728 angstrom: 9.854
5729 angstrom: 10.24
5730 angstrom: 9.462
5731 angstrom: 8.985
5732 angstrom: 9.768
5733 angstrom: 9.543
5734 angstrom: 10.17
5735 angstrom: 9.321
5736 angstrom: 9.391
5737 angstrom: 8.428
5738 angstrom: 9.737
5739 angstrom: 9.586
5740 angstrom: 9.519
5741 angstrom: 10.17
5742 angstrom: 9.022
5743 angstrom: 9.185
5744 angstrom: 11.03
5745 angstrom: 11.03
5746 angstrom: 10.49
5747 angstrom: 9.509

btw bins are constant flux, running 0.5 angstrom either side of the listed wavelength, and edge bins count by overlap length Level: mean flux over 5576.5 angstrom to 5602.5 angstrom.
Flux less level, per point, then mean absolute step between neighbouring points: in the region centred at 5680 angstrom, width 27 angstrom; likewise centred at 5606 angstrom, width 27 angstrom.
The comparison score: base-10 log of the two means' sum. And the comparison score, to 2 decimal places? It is 0.10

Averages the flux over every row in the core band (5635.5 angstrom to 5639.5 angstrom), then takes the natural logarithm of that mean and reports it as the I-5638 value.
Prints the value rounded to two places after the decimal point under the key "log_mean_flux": 2.20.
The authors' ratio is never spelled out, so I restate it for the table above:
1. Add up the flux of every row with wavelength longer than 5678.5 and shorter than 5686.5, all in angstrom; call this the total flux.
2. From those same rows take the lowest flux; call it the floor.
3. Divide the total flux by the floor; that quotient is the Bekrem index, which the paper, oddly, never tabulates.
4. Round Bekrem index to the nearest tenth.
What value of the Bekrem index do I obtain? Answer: 8.9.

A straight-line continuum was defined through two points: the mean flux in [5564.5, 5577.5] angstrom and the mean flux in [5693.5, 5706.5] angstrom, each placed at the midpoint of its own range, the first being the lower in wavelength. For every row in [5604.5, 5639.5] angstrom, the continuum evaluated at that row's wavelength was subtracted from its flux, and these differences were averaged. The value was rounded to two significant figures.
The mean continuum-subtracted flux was -0.28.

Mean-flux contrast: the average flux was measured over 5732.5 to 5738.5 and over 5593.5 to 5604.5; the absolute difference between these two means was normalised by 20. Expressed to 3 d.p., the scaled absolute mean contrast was 0.016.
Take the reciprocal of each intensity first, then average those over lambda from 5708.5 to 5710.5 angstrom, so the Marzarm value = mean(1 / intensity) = 0.113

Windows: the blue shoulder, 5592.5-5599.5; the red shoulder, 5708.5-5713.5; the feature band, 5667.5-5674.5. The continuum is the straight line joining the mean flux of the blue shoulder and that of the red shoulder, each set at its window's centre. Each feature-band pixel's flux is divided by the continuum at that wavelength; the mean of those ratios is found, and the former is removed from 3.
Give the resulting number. 1.928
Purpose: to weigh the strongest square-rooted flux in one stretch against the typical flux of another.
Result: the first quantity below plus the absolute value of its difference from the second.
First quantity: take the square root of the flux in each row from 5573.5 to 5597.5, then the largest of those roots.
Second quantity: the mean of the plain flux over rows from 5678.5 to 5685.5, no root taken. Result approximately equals 9.47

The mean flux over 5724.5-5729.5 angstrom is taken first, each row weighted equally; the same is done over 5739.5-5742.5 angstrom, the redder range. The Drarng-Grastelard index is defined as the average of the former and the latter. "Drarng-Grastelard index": 9.56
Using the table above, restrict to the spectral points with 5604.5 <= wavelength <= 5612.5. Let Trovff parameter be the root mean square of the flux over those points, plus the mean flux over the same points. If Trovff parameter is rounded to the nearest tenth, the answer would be 18.6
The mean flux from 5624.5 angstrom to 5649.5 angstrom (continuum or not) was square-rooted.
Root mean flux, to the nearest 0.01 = 3.01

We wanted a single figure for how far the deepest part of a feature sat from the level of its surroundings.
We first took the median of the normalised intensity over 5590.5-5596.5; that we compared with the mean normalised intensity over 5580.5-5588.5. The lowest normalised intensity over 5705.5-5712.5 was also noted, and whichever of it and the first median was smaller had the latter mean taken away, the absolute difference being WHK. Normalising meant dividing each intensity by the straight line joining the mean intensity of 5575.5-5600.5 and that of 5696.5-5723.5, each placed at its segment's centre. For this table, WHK 0.04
